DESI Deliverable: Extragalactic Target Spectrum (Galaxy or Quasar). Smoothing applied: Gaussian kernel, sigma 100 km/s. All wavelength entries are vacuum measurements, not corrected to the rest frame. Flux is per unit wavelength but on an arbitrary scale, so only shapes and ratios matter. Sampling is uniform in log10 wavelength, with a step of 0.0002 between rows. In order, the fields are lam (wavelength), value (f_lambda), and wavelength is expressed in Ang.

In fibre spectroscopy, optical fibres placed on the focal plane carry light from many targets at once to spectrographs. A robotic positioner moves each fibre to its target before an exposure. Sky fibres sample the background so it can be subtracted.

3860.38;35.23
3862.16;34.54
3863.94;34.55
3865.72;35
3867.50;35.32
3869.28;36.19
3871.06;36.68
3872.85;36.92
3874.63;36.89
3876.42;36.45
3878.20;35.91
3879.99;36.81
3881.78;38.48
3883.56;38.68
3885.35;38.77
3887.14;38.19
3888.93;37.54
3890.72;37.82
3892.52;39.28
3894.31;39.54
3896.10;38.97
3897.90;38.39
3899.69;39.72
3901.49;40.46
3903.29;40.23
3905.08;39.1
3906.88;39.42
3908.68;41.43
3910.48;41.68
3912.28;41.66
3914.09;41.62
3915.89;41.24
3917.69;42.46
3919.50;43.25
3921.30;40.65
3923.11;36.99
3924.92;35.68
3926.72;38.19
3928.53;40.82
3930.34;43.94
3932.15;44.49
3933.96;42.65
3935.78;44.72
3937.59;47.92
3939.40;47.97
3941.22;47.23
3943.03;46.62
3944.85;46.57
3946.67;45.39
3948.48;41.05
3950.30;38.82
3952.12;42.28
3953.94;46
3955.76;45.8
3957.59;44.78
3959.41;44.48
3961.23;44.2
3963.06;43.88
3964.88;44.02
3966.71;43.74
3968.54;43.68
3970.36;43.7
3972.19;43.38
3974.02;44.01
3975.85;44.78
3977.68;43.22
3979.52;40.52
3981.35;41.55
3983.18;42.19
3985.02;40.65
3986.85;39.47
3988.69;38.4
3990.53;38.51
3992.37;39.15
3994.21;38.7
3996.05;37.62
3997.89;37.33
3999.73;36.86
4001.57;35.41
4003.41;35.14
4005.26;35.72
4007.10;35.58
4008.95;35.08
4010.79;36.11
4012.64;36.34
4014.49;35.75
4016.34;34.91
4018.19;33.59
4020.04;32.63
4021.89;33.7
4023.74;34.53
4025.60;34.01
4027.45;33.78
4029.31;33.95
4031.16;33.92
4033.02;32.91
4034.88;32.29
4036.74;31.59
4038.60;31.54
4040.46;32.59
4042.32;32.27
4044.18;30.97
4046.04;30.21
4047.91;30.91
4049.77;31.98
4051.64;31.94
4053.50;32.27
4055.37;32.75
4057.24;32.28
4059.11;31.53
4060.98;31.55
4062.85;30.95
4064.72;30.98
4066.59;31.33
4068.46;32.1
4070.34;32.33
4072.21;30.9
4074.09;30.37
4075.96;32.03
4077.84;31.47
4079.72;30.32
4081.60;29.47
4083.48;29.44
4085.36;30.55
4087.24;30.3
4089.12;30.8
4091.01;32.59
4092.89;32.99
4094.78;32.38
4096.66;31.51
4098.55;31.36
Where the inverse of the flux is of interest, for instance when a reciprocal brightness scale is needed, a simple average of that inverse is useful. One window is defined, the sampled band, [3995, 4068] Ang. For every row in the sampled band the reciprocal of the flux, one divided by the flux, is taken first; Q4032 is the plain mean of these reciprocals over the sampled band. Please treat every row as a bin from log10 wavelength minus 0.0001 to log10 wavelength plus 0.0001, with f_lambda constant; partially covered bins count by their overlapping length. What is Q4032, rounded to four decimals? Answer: 0.0300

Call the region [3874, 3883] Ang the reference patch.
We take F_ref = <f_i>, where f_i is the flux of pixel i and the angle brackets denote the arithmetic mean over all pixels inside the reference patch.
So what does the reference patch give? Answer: 37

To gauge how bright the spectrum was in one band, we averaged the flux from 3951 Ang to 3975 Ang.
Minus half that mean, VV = -22.1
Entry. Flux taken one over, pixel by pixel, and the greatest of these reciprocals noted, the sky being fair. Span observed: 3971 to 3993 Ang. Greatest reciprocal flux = 0.026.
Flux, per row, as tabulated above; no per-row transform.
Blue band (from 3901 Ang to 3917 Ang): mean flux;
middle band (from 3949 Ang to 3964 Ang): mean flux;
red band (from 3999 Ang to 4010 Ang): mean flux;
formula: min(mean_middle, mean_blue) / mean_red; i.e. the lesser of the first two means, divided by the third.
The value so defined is 1.14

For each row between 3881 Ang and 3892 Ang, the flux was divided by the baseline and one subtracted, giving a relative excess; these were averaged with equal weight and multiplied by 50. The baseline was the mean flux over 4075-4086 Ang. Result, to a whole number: 13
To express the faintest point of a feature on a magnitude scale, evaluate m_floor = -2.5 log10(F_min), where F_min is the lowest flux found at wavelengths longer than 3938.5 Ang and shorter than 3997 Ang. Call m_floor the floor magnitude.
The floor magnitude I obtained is -3.94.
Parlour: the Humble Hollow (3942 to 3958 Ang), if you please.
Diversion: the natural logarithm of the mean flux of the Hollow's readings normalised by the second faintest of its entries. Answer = 0.073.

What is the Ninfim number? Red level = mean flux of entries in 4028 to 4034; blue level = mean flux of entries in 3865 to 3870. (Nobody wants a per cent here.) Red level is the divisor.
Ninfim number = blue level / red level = 1.06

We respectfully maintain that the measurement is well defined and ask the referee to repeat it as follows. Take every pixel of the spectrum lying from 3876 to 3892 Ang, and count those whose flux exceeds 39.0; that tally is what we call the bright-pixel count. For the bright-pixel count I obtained 0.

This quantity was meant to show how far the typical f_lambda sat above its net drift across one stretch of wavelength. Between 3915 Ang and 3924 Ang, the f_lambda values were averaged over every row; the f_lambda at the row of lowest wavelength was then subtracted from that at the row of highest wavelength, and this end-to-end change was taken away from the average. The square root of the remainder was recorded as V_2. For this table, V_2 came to 6.72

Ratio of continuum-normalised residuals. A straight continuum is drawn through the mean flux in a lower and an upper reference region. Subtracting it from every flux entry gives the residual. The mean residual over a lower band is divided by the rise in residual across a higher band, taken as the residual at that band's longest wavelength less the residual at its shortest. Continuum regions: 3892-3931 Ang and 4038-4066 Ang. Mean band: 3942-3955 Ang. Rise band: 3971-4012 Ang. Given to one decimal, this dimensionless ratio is -1.2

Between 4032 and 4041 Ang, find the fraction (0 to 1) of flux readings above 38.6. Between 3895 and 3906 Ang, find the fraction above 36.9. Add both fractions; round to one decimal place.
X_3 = 1.0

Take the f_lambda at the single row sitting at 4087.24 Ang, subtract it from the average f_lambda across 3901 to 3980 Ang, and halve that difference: 6.3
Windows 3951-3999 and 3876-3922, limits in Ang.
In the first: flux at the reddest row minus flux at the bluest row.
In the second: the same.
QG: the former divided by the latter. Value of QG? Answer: -1.2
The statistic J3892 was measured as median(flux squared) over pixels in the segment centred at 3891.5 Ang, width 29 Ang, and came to 1500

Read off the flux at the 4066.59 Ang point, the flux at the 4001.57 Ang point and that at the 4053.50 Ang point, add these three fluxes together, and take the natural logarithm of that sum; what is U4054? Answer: 4.60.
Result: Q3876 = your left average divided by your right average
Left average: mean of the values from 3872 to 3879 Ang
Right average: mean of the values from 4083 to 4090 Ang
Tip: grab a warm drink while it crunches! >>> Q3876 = 1.21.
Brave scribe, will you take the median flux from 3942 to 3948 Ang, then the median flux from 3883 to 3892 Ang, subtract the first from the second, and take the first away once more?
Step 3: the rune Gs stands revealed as -55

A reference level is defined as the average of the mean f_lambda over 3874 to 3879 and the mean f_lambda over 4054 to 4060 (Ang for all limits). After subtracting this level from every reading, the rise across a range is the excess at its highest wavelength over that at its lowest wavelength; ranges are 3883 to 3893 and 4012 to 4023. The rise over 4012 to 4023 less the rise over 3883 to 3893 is -3.2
